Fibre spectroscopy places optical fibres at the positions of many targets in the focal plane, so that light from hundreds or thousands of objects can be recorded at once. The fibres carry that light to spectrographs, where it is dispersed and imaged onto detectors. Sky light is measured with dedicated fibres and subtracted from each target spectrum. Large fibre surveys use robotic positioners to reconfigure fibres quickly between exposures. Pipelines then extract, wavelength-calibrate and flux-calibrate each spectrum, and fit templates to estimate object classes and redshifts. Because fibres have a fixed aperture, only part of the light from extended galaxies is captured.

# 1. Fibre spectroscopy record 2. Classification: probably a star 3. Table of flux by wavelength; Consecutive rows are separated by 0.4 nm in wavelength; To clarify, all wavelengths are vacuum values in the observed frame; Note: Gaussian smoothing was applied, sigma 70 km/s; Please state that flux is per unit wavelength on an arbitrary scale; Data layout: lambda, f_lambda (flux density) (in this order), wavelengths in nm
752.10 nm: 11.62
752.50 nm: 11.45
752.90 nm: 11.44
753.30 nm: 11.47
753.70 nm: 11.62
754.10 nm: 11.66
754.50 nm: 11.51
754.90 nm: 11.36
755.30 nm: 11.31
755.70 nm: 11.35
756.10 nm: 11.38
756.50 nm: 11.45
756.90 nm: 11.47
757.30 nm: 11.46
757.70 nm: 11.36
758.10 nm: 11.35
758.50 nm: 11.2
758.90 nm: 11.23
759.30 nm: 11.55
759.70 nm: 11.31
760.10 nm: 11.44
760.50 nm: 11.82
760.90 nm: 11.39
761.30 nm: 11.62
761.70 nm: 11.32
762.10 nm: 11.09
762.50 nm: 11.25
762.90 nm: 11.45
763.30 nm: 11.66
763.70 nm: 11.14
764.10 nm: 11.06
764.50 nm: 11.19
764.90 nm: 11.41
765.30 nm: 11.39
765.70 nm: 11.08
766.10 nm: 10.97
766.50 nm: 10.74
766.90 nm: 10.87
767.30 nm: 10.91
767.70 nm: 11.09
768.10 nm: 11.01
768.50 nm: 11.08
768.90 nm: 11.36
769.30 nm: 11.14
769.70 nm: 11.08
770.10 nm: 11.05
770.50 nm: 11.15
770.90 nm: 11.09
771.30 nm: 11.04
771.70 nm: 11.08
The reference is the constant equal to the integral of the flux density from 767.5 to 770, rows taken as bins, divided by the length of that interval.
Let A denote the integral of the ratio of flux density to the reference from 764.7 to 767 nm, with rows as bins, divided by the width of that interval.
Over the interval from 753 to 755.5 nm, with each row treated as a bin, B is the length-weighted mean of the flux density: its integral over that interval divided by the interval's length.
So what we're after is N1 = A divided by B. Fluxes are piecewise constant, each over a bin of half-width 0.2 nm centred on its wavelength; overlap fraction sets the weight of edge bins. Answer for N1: 0.087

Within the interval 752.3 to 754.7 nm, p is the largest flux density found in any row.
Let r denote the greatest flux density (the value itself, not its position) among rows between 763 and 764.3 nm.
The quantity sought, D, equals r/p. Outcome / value 1.000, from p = 11.66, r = 11.66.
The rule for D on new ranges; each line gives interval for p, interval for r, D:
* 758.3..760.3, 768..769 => 0.984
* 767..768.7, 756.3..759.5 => 1.041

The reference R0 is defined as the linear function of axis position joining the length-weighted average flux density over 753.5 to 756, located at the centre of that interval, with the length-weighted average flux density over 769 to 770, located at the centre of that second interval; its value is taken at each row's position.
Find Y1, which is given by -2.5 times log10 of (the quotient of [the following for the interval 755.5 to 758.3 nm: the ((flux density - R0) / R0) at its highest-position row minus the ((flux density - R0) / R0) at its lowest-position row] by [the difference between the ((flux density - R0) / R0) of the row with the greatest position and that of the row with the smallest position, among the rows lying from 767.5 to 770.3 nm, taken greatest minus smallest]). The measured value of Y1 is -1.4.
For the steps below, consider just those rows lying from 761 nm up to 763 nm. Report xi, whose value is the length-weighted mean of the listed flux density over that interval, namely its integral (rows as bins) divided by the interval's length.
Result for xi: 11.3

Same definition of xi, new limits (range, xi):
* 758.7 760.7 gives 11.5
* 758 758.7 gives 11.3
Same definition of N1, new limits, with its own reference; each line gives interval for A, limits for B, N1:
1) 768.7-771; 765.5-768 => 0.092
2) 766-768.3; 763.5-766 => 0.088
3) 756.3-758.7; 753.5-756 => 0.089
